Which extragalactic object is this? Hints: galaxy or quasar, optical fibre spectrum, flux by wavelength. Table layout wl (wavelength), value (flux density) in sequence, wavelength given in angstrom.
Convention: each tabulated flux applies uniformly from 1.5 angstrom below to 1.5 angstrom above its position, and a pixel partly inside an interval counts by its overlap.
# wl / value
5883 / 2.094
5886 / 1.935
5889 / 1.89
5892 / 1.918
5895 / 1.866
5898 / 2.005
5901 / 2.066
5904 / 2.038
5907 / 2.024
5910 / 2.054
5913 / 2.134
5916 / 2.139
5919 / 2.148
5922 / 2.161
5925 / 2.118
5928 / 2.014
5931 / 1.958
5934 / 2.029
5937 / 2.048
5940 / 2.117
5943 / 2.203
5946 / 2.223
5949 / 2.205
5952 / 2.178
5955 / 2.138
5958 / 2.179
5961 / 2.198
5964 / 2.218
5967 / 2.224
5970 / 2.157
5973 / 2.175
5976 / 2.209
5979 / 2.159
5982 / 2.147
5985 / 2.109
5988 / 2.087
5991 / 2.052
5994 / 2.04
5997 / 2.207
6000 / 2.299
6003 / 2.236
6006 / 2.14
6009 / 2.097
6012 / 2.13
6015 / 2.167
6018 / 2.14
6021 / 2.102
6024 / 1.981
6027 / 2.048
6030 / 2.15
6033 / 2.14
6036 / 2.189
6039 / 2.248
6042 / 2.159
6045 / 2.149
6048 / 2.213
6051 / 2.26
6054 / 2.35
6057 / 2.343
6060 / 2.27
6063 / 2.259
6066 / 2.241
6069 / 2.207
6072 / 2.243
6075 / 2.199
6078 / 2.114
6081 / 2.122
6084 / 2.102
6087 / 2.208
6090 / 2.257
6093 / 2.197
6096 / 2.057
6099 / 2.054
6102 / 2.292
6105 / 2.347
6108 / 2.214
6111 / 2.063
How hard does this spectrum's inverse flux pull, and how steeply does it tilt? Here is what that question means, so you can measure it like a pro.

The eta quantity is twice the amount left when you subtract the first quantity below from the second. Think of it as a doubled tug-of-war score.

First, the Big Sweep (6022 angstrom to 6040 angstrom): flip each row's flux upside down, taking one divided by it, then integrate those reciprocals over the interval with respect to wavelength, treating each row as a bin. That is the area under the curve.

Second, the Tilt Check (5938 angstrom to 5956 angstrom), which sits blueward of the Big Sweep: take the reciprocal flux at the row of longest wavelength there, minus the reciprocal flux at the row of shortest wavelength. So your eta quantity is -17.0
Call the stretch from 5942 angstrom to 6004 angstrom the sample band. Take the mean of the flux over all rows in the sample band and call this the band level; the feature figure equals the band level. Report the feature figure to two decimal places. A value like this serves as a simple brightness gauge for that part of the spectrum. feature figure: 2.17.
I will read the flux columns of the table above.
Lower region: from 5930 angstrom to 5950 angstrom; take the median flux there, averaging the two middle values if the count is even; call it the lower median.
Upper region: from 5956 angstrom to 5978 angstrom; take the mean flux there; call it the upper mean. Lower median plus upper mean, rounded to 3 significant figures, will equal 4.31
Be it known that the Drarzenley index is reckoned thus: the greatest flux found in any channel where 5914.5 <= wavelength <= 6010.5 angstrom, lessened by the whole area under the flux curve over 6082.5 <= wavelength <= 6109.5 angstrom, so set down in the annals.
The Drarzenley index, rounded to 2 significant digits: -57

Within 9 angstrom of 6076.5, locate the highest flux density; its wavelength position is 6072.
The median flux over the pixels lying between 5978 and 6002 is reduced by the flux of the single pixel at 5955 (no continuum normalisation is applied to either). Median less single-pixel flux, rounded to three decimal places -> -0.010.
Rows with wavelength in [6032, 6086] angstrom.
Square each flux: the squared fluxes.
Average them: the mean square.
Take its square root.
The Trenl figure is 2.213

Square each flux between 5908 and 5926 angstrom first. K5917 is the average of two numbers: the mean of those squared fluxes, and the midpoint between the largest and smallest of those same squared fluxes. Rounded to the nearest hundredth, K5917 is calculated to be 4.48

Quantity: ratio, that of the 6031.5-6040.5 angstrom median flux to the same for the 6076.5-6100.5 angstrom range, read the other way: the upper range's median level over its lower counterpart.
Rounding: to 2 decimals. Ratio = 0.97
